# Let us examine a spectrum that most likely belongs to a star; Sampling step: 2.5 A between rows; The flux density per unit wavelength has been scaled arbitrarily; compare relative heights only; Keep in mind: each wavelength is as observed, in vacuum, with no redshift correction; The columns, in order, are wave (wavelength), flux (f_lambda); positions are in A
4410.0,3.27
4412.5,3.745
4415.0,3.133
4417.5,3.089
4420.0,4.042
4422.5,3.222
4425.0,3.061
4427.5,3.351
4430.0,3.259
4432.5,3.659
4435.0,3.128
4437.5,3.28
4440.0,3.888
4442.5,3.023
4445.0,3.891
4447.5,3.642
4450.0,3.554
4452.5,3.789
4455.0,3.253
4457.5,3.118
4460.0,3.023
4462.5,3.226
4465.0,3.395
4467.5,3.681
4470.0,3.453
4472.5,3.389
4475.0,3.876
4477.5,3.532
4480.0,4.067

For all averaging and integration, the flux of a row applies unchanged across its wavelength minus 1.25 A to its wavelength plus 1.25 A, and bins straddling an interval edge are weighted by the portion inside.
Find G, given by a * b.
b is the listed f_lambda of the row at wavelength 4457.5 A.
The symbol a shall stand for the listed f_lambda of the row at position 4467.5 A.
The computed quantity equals 11.5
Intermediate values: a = 3.681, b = 3.118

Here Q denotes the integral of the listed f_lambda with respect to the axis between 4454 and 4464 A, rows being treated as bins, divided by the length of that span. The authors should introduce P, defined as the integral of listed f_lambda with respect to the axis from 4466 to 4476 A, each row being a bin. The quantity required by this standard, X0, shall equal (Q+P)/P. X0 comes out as 1.088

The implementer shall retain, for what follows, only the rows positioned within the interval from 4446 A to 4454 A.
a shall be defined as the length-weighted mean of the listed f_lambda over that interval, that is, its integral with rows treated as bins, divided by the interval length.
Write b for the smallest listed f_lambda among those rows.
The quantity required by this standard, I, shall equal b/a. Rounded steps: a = 3.66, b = 3.554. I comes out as 0.97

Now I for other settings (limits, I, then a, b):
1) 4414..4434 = 0.91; 3.35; 3.061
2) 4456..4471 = 0.91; 3.31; 3.023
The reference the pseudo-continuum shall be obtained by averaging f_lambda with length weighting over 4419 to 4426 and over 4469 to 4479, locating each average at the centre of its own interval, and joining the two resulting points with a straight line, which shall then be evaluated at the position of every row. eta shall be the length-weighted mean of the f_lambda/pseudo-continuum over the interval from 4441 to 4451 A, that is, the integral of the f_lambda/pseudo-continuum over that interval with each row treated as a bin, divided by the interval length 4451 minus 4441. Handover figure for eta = 1.01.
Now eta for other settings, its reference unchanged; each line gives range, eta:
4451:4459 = 0.96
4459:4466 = 0.91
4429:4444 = 0.97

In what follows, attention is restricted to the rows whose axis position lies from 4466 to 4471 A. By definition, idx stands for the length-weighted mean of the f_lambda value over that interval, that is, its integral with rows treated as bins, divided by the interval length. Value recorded 3.56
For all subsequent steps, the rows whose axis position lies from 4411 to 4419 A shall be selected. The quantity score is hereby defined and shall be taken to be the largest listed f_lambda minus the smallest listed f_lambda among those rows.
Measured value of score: 0.66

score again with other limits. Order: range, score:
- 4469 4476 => 0.49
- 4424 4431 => 0.29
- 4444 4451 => 0.34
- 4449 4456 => 0.54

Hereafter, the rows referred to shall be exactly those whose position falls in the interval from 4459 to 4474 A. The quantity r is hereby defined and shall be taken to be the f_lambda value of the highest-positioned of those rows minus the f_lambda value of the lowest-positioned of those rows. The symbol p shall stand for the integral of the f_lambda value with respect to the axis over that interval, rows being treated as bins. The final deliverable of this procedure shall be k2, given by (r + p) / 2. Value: 25.5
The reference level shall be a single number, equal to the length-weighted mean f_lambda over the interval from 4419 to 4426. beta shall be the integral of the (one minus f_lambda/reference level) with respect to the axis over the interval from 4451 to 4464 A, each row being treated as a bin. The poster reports 0.5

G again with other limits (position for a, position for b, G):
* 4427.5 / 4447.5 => 12.2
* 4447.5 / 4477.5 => 12.9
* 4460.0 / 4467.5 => 11.1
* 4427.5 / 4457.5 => 10.4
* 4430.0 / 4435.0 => 10.2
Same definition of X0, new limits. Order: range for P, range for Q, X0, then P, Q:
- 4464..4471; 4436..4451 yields 1.144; 25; 3.5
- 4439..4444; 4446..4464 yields 1.196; 17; 3.4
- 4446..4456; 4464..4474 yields 1.098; 36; 3.5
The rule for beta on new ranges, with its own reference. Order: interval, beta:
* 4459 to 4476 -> 0.0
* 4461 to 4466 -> 0.2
